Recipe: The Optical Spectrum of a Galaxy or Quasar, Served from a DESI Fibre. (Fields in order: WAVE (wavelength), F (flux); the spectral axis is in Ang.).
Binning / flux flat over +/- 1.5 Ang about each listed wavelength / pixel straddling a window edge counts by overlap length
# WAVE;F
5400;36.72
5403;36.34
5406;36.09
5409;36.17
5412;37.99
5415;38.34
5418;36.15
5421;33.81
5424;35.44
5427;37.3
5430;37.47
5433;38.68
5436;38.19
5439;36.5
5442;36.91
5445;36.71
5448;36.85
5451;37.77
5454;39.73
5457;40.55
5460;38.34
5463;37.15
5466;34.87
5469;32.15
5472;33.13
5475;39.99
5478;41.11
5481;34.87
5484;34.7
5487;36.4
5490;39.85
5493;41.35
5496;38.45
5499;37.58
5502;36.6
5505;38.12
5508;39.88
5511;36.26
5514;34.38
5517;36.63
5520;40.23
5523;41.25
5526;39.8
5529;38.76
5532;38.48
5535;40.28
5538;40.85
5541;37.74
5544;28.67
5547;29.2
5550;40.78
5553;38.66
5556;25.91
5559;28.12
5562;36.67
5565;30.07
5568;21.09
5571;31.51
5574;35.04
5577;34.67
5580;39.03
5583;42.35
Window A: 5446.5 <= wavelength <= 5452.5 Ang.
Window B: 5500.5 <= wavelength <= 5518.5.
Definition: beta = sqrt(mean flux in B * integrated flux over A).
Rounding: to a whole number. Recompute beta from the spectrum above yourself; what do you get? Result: 91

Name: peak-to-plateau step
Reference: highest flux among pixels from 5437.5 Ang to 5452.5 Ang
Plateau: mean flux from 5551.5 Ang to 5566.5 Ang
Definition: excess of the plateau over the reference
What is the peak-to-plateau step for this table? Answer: -5.9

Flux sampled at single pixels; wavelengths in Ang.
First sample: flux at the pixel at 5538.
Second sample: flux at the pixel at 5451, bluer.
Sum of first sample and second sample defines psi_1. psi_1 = 79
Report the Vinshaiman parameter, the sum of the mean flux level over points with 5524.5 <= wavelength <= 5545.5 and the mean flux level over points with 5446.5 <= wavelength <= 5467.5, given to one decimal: 75.7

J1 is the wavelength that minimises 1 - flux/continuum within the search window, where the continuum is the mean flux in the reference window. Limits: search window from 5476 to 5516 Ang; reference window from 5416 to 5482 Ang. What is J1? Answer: 5493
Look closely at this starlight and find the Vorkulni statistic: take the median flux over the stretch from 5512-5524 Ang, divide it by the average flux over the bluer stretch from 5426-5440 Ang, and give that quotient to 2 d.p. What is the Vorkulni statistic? 1.02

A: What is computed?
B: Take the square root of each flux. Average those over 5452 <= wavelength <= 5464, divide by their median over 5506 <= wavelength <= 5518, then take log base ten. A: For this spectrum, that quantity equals 0.014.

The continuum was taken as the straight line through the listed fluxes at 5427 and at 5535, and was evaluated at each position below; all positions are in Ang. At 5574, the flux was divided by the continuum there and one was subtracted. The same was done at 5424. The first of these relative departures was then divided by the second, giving 3.2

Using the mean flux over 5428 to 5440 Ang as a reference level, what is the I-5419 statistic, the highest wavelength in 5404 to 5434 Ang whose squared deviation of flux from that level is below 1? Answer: 5433 Ang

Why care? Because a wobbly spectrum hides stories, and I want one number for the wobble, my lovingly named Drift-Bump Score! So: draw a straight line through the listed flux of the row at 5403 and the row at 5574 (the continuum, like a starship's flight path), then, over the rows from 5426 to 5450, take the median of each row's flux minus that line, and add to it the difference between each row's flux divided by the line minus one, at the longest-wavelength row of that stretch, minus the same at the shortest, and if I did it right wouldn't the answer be 1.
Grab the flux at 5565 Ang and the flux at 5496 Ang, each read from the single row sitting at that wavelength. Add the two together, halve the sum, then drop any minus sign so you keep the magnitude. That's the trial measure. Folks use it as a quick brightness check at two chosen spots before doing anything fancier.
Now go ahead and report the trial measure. 34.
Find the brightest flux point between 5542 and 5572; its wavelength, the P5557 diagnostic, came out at 5550 Ang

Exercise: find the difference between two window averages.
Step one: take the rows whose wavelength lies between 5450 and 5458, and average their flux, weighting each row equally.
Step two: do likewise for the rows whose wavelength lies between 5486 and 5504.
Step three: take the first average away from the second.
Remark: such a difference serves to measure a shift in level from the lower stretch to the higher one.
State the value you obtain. -1.0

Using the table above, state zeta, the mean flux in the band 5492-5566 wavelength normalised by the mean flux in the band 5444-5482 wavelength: 0.98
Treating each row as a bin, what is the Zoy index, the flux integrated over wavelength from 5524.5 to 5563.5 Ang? 1392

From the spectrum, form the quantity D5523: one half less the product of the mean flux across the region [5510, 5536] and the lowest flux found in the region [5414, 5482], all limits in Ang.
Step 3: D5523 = -1236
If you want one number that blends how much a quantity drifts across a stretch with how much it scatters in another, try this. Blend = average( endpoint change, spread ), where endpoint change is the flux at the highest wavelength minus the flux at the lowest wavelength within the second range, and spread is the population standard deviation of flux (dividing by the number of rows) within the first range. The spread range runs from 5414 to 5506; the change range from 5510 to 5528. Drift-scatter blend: 3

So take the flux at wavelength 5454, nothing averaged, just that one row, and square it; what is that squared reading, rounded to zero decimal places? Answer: 1578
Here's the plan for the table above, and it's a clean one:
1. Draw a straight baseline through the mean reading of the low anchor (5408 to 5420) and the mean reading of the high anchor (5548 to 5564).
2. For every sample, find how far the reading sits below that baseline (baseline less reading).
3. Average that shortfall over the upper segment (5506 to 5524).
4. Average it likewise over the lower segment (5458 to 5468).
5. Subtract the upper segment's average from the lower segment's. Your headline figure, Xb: 2.5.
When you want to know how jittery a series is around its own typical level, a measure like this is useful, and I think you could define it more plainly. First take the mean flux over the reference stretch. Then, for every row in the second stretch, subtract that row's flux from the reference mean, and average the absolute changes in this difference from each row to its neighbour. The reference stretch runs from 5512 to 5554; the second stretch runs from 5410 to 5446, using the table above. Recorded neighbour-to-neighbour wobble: 1.1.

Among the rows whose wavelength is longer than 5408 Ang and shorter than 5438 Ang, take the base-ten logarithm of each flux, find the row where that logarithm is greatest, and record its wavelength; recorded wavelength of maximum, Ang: 5433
